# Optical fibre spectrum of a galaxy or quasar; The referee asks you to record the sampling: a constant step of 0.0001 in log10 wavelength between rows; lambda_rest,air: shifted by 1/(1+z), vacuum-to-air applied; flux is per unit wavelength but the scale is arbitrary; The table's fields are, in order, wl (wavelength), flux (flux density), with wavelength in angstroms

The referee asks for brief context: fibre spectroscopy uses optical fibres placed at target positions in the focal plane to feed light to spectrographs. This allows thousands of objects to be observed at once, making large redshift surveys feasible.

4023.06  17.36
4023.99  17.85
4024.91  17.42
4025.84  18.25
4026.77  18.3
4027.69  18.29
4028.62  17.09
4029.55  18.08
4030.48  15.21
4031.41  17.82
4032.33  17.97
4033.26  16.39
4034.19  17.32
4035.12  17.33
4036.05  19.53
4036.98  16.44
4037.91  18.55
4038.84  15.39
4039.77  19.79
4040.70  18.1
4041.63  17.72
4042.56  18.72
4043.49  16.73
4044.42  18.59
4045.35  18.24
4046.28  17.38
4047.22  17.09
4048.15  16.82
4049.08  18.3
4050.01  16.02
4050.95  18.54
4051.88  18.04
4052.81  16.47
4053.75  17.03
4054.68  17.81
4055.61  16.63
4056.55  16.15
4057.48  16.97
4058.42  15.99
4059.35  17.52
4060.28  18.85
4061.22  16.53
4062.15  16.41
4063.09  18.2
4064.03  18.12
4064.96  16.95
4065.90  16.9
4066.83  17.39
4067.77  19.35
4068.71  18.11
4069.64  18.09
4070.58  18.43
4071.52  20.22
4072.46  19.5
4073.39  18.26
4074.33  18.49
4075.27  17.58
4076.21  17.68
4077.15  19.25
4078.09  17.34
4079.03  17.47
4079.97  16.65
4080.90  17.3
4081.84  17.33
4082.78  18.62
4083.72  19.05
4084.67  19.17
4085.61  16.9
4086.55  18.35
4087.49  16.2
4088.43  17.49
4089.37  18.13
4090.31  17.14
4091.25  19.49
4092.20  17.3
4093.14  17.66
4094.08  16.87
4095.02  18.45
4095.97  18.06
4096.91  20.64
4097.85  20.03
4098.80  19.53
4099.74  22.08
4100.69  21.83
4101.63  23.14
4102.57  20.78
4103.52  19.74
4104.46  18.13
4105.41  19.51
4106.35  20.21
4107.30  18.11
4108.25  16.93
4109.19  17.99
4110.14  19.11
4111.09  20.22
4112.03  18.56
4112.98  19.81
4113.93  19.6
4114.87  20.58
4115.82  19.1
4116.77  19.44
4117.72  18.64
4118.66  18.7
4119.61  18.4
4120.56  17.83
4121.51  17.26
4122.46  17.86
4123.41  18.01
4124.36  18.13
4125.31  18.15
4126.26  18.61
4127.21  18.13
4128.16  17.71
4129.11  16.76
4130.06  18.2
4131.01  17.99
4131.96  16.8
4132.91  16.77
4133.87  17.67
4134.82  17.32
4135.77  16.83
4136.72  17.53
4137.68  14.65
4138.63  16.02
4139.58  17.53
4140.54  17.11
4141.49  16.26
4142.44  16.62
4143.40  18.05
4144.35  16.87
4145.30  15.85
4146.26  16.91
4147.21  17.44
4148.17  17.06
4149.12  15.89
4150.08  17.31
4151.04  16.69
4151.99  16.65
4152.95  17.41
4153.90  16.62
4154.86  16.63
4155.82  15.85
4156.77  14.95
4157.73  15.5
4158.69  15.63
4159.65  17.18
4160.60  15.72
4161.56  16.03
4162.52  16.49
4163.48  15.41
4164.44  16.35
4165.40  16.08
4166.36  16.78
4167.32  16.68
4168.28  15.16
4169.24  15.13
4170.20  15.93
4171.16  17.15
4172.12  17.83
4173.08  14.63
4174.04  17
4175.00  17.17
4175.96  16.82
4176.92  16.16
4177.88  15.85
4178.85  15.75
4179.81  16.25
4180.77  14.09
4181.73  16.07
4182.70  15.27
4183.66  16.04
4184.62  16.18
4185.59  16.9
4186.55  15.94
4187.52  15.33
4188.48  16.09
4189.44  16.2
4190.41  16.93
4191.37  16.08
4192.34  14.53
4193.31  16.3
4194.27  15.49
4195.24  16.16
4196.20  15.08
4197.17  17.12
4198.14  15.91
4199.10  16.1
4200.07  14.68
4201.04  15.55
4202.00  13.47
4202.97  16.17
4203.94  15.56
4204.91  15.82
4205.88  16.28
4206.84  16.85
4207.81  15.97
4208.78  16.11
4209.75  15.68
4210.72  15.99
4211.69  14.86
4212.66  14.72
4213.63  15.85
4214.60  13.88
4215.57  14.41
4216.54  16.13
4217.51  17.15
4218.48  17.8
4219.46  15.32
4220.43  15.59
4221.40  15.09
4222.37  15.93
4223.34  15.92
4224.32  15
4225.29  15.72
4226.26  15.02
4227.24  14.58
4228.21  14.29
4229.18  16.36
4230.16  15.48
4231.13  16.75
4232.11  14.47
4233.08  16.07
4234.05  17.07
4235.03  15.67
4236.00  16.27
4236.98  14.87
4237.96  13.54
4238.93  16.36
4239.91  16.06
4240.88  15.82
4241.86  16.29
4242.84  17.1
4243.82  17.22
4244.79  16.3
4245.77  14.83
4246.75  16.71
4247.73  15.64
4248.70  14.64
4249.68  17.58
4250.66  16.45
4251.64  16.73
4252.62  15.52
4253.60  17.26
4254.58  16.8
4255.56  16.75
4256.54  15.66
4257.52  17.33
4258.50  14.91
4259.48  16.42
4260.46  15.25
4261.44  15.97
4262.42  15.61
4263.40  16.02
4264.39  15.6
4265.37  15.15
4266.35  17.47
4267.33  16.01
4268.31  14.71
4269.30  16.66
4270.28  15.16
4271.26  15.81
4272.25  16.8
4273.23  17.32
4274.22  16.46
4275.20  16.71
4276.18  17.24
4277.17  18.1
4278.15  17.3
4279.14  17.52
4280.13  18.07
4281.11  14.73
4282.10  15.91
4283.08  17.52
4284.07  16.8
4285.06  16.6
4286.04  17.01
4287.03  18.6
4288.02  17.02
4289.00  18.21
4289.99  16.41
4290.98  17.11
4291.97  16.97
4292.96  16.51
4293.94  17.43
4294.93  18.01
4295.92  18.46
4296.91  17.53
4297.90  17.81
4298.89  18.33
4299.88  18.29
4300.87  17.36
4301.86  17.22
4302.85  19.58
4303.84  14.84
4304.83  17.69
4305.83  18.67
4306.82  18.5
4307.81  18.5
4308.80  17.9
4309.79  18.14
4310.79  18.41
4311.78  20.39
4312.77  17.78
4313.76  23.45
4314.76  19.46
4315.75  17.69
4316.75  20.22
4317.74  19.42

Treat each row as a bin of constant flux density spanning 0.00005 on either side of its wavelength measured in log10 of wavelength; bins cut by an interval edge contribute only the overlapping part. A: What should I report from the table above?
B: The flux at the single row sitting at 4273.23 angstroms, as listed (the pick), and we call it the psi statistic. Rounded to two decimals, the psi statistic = 17.32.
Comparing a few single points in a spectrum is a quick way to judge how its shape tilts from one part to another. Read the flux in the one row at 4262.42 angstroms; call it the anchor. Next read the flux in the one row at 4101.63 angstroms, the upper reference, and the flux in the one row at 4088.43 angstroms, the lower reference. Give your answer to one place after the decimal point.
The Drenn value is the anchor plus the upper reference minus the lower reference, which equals 21.3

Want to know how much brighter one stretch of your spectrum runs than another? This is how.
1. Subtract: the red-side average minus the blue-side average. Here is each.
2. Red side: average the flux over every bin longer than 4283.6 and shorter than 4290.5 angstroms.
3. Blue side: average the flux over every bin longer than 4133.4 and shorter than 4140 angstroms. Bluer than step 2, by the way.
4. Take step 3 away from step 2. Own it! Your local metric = 0.4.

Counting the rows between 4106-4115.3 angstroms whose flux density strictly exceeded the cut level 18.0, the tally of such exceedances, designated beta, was 8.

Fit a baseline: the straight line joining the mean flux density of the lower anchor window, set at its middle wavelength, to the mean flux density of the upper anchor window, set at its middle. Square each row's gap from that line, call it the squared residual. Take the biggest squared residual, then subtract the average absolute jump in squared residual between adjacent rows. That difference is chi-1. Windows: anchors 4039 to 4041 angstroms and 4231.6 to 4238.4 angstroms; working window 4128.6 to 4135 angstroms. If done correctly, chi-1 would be 1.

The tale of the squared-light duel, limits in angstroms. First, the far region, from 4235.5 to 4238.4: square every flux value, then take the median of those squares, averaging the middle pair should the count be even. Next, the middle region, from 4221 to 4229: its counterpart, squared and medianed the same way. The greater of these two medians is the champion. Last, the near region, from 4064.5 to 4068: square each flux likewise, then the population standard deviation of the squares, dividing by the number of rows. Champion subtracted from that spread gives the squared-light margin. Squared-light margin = -190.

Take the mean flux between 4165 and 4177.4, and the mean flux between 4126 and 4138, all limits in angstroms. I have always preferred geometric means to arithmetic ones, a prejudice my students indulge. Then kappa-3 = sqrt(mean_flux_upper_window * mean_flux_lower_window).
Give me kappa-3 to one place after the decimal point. 16.8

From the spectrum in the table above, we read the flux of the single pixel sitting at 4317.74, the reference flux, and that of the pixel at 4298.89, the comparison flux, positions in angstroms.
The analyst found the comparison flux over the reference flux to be 0.94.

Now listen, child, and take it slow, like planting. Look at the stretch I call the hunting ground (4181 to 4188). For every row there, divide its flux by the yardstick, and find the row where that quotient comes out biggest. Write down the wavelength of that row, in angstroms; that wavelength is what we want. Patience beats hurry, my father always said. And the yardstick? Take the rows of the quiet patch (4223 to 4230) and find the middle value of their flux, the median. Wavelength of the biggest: 4185.59 angstroms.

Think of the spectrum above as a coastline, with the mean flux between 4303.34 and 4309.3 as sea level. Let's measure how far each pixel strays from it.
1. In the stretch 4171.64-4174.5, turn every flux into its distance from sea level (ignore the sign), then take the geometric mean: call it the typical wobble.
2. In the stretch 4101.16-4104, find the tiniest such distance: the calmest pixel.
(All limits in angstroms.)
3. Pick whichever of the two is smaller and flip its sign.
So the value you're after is -0.67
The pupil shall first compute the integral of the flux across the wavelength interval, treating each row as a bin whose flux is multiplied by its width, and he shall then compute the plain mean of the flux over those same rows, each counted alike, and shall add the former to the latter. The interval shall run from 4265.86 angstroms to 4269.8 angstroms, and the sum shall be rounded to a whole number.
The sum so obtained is 80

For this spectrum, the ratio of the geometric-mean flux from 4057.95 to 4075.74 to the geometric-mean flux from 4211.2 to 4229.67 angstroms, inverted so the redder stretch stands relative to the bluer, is 0.86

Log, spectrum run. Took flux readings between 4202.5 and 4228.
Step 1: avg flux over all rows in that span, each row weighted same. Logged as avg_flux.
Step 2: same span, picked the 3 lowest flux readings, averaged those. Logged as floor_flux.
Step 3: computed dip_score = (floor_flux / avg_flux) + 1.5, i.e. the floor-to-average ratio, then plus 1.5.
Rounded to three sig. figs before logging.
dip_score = 2.41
